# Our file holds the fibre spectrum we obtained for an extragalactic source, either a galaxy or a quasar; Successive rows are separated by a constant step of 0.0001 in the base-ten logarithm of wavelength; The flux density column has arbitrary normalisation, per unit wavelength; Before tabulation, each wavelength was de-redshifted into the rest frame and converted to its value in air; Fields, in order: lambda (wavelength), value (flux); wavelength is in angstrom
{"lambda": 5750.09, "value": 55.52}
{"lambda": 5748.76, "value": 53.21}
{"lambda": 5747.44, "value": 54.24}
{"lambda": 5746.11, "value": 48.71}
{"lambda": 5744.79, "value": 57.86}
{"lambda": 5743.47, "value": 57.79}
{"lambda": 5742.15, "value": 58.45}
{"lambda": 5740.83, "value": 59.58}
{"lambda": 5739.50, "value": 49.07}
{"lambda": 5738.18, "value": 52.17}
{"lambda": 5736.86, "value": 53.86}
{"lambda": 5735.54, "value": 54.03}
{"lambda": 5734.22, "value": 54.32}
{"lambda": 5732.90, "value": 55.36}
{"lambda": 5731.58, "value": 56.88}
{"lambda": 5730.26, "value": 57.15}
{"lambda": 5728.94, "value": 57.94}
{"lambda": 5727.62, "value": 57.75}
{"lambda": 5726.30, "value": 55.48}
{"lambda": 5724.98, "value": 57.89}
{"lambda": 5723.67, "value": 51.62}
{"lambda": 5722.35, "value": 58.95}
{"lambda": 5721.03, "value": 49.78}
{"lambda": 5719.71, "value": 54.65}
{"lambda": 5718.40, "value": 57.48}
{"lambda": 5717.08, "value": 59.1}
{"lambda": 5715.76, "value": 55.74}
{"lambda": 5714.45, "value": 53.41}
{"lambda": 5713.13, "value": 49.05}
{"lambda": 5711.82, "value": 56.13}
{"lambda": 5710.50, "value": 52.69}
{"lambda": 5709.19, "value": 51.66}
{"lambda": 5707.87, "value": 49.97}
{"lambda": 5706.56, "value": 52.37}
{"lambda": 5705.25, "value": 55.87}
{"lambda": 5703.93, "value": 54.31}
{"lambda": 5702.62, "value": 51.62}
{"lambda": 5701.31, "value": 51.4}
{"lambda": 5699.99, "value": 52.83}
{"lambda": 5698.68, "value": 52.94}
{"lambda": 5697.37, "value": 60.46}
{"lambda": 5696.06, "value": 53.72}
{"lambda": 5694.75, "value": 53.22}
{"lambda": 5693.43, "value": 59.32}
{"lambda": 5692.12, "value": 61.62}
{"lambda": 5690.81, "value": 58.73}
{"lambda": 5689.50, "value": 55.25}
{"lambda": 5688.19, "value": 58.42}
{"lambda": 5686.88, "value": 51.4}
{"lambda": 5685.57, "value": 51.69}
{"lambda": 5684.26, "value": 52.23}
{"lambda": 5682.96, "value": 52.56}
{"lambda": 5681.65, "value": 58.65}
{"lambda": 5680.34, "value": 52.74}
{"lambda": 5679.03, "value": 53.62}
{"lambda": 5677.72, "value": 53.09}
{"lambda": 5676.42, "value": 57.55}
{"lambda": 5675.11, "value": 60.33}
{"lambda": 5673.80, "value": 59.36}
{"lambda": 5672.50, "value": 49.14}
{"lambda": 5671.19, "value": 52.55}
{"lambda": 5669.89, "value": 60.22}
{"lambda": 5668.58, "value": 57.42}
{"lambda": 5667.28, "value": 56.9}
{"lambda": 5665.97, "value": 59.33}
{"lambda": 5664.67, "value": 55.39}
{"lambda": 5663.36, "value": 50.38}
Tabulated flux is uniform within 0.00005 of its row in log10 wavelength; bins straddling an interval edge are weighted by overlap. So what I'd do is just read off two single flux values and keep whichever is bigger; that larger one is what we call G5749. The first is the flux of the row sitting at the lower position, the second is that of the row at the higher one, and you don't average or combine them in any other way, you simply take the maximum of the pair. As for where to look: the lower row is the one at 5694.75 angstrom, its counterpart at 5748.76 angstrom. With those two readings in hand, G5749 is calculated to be 53.2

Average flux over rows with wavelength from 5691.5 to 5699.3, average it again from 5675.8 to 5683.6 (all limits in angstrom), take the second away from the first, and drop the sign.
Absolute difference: 2.2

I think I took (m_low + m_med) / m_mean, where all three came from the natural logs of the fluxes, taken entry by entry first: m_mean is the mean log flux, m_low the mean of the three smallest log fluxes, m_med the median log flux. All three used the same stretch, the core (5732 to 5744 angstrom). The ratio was 1.98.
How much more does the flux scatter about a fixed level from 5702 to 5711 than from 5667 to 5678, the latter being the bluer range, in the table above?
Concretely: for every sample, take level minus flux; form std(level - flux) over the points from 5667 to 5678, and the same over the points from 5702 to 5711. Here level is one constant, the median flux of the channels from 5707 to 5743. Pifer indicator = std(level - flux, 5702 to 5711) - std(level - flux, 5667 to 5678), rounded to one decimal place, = -1.9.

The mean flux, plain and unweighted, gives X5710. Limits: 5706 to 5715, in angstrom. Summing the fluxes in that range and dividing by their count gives 52.2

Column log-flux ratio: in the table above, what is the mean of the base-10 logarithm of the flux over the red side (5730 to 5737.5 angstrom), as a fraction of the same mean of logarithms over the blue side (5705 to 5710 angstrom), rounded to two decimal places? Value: 1.01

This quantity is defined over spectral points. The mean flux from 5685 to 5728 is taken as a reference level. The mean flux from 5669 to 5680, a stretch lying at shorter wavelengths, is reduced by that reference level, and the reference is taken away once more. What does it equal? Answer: -53.8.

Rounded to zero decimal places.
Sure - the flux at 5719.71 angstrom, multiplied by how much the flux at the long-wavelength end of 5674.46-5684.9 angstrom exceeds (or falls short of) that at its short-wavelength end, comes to -443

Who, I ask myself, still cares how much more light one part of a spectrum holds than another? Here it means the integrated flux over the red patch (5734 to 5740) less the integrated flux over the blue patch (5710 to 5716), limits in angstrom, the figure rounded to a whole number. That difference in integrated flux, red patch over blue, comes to -3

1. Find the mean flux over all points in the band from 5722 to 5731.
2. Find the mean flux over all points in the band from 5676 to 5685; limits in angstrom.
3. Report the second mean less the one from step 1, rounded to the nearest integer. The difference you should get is -2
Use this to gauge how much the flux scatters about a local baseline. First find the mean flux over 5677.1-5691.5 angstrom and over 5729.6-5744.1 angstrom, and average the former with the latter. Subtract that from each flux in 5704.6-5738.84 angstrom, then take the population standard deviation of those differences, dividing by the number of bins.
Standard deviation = 2.8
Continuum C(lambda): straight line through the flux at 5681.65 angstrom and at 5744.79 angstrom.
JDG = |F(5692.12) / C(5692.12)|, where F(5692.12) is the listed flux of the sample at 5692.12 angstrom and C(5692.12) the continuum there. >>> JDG 1.05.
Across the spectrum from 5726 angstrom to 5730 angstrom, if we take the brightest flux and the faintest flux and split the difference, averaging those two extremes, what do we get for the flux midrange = 56.7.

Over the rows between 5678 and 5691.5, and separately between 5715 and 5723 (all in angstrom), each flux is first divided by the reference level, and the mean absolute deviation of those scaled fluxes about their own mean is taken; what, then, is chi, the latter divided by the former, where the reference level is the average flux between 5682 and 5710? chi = 1.0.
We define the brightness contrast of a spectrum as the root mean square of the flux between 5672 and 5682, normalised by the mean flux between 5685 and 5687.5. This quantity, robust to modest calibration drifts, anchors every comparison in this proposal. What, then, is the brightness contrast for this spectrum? 1.08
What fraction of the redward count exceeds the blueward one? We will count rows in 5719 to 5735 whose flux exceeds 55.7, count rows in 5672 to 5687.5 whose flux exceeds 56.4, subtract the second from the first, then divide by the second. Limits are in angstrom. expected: 0.5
